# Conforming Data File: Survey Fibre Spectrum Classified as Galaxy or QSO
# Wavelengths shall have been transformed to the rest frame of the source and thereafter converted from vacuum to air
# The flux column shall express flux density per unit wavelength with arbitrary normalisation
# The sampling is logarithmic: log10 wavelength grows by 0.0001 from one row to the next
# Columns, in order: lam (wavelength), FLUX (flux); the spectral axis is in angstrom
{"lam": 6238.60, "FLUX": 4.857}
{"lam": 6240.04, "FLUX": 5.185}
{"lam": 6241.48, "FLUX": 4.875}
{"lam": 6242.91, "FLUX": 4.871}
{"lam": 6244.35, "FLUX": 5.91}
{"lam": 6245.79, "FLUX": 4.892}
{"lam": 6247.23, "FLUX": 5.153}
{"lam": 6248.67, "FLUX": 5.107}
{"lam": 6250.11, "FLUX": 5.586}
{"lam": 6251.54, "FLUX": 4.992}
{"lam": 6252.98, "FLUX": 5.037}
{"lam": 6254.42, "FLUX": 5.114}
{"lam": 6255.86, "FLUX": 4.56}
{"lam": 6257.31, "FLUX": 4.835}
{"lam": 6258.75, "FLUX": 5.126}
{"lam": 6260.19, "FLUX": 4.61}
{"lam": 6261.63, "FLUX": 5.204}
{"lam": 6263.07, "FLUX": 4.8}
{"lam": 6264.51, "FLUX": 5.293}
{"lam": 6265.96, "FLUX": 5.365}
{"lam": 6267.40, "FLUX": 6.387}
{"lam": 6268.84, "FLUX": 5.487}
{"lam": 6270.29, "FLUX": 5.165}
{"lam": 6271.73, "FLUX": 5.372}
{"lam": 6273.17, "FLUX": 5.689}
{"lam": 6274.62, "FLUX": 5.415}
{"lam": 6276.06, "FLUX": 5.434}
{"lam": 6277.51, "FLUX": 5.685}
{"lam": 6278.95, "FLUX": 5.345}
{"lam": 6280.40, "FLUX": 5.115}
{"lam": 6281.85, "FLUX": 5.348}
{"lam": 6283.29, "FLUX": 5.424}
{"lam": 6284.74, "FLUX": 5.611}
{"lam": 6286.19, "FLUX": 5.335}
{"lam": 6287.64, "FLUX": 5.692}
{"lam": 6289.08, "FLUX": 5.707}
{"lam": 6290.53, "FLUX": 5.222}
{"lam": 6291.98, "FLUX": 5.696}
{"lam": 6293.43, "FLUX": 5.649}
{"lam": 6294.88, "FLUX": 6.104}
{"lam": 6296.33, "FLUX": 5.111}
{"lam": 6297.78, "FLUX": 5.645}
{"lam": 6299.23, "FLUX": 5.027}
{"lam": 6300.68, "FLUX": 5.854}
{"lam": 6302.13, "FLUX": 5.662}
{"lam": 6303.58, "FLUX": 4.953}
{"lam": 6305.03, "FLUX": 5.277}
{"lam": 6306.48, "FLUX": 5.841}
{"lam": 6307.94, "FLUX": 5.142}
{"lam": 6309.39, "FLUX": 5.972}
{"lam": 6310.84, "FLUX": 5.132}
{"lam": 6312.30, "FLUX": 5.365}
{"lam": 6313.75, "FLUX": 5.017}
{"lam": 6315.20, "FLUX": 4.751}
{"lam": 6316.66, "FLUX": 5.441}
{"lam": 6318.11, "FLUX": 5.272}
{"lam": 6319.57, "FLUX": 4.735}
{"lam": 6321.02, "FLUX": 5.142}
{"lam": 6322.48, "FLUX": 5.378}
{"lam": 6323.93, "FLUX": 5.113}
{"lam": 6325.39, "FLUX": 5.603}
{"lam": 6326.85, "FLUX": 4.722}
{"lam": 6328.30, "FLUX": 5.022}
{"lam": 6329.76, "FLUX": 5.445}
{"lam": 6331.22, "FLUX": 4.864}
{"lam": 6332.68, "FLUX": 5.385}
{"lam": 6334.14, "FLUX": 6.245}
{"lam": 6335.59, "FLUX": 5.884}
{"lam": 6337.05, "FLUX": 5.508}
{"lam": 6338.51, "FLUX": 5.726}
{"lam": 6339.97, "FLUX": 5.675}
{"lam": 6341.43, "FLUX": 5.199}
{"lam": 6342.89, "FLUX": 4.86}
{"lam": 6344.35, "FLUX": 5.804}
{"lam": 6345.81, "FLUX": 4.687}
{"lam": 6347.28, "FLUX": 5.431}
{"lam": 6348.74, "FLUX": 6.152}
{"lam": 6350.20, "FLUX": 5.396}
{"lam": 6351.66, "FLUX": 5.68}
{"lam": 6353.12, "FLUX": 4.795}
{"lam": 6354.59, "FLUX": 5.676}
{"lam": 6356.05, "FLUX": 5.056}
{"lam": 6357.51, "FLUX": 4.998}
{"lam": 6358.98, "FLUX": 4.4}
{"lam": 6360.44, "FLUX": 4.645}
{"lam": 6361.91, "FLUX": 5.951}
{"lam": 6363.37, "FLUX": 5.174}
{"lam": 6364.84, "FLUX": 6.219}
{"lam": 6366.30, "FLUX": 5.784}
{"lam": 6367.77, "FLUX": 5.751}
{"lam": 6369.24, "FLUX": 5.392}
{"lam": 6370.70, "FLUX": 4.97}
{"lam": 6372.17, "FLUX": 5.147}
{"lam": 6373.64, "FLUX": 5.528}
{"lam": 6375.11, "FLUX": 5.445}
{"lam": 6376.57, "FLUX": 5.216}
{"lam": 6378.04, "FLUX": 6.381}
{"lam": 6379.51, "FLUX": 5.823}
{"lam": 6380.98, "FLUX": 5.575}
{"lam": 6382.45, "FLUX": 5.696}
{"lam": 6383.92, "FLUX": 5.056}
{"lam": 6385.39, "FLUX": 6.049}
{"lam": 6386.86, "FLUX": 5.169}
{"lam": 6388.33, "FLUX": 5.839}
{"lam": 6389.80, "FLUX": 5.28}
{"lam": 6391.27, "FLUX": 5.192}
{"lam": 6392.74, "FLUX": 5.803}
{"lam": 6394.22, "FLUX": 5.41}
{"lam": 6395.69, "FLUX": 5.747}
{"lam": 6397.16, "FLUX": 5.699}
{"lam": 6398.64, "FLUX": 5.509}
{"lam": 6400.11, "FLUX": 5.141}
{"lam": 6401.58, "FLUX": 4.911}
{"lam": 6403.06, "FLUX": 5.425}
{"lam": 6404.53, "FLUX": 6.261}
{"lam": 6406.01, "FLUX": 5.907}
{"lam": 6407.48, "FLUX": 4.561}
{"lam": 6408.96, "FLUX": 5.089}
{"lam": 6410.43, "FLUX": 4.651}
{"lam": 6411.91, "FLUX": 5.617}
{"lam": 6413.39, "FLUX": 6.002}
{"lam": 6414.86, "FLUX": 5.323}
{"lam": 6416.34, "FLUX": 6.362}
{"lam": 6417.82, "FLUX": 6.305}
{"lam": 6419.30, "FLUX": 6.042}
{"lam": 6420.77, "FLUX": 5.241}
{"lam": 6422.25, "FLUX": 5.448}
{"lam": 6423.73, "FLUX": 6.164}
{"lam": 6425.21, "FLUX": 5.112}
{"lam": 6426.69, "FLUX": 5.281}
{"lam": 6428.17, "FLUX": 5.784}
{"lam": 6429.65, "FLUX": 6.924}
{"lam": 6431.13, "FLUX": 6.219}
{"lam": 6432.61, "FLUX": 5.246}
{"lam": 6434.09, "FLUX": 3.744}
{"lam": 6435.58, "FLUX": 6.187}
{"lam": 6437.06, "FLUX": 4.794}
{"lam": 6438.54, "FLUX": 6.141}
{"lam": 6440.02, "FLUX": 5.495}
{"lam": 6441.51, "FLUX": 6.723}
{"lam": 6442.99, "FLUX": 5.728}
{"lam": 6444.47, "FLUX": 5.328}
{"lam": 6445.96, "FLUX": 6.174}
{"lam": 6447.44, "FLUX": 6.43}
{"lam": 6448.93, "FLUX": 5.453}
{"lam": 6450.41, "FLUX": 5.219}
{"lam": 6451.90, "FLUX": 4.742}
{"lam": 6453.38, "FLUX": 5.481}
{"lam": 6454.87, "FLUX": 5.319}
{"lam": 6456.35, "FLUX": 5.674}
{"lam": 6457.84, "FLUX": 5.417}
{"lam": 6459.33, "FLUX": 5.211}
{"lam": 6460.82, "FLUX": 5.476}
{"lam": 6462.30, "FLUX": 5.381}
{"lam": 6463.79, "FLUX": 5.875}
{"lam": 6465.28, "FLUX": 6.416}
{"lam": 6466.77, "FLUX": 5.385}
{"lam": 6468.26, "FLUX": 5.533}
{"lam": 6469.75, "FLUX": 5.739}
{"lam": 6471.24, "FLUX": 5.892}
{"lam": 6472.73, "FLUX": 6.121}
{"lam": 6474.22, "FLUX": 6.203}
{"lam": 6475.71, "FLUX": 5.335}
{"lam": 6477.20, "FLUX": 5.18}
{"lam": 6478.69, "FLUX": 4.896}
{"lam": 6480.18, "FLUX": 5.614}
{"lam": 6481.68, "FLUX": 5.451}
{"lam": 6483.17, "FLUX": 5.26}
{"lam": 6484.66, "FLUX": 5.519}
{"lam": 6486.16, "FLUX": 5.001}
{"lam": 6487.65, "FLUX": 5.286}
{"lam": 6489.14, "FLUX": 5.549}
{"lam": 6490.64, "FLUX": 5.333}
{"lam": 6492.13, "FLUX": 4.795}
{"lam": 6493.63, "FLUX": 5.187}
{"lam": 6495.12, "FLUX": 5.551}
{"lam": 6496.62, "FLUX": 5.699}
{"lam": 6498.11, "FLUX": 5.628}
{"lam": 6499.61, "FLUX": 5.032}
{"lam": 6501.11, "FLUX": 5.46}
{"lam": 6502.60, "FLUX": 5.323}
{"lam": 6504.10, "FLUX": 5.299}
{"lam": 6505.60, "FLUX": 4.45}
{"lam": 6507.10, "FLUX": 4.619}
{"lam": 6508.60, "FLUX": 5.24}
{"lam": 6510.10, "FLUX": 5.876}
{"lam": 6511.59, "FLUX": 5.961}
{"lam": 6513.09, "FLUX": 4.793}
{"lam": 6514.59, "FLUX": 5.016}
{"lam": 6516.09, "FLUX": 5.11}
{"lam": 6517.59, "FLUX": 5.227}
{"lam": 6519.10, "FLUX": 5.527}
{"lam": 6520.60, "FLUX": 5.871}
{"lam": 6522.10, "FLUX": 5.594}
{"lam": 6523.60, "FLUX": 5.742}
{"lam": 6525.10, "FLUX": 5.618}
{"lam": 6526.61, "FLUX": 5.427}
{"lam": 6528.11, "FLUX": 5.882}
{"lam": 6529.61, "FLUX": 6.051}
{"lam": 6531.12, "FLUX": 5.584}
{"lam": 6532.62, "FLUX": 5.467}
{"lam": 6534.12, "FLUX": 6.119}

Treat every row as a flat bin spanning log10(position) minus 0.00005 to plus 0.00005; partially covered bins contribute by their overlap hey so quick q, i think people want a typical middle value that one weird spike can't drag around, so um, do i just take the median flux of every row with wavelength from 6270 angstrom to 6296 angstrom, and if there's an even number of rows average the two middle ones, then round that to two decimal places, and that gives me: 5.43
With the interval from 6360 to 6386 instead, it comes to 5.55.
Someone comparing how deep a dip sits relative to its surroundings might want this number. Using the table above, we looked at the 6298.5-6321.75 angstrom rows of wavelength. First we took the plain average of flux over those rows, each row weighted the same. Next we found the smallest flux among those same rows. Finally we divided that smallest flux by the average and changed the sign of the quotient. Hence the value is -0.896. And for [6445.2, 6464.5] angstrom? -0.858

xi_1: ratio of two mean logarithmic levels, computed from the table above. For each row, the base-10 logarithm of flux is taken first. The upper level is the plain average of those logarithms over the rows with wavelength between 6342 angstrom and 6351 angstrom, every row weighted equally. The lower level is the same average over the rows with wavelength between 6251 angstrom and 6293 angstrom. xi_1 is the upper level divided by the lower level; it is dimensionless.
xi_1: 1.01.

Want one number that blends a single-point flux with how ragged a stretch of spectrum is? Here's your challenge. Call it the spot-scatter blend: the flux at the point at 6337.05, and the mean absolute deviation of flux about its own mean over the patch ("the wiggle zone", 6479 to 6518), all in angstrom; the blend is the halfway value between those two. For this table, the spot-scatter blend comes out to 2.89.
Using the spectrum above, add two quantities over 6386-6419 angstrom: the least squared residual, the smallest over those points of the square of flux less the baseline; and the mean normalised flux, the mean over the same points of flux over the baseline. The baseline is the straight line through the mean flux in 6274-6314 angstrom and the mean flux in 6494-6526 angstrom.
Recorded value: 1.02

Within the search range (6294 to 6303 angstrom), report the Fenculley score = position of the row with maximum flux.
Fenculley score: 6294.88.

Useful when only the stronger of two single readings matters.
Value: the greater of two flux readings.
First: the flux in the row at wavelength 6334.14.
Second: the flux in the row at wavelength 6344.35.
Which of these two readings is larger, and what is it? 6.2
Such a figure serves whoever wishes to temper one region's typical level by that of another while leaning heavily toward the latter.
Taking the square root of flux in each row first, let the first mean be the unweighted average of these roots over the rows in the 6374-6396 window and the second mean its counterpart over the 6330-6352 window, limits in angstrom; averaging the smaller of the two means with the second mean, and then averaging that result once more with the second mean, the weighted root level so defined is 2.34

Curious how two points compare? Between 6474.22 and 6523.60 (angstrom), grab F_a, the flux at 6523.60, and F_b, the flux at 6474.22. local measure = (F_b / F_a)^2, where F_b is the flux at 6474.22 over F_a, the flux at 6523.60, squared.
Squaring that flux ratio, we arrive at 1.2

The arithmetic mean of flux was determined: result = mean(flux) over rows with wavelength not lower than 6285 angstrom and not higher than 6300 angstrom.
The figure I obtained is 5.52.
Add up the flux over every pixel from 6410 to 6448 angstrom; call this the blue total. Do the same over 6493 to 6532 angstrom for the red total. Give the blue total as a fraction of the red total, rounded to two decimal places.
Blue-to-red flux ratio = 1.05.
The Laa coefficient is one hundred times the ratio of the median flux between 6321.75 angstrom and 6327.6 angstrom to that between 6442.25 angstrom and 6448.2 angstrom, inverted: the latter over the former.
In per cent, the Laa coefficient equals 113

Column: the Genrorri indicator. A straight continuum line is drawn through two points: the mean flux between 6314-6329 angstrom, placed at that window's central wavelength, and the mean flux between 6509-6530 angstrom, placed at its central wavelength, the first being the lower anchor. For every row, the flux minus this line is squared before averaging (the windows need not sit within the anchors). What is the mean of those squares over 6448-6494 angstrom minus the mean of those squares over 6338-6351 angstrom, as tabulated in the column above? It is -0.12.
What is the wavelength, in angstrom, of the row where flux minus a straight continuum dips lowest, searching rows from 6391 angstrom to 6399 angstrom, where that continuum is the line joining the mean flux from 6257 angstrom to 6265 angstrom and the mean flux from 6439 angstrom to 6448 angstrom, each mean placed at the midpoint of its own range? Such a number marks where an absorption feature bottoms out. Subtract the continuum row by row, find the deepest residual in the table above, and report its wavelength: 6391.27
